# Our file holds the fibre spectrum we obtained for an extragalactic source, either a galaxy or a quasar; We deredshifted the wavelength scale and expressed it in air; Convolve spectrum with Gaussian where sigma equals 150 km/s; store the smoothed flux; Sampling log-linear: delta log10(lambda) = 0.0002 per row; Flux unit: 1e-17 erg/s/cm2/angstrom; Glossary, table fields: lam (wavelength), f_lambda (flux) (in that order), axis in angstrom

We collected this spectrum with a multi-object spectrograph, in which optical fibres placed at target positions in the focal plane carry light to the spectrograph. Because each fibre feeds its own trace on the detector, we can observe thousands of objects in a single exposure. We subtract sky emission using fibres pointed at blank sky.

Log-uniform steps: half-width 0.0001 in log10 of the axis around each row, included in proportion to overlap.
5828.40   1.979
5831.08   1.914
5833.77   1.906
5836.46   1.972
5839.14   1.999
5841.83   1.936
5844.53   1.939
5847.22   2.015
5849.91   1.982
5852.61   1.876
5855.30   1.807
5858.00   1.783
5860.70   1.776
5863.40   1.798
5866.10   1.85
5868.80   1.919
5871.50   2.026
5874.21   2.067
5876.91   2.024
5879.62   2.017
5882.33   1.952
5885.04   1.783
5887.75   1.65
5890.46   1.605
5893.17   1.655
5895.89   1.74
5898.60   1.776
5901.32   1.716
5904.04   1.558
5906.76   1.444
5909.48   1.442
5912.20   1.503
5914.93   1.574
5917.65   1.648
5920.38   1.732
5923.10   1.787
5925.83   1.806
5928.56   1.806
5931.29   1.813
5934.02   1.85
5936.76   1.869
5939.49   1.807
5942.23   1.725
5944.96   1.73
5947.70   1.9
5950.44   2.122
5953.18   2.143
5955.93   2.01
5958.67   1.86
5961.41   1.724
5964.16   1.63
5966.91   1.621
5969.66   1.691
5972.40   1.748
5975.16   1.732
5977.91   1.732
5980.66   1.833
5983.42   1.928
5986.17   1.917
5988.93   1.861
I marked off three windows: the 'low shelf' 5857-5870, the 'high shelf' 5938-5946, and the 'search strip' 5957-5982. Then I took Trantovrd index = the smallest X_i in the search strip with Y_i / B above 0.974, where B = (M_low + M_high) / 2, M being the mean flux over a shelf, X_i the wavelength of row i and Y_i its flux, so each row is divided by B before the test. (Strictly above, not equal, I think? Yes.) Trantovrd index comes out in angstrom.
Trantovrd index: 5958.67 angstrom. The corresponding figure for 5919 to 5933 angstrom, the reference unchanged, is 5923.10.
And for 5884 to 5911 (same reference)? 5885.04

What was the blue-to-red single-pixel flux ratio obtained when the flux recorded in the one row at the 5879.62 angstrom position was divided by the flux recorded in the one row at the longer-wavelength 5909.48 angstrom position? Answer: 1.40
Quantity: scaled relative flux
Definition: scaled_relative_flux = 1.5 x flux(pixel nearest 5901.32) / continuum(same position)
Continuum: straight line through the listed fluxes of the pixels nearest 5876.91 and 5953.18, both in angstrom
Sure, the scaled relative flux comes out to 1.248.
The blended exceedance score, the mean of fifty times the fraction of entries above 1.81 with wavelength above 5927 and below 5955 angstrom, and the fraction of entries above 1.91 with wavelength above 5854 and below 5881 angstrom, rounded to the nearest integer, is 15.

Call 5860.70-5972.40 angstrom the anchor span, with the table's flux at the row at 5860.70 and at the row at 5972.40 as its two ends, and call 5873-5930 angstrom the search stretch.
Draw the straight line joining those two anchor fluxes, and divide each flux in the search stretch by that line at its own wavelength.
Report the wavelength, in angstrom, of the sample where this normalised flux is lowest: 5909.48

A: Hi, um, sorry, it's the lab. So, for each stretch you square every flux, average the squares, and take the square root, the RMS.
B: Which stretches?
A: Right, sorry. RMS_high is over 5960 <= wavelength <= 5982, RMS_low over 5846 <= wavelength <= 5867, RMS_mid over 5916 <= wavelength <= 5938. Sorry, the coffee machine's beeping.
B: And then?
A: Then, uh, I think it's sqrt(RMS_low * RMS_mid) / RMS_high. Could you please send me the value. 1.06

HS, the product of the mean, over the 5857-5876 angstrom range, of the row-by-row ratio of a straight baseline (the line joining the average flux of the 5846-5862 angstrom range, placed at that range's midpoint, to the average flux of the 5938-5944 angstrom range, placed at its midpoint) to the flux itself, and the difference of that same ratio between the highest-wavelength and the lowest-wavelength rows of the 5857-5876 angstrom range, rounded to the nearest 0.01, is -0.15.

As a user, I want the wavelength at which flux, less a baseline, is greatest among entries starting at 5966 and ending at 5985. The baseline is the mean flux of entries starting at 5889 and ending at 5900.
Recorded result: 5983.42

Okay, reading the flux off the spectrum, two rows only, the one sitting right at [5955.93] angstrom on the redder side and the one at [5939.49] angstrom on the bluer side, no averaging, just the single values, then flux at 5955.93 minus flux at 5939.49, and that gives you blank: 0.20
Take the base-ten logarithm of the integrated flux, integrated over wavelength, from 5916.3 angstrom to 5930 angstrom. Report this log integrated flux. 1.38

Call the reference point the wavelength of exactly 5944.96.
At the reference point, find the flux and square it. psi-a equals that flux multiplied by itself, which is 2.99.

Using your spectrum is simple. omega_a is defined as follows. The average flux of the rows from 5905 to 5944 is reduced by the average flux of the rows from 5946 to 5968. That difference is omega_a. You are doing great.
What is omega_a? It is -0.18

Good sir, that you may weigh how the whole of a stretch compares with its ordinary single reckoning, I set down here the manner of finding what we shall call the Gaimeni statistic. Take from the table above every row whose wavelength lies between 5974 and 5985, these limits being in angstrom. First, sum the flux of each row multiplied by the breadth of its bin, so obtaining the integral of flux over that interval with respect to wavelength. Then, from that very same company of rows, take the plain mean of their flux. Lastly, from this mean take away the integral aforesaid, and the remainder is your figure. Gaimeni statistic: -18.1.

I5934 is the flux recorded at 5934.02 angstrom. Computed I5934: 1.85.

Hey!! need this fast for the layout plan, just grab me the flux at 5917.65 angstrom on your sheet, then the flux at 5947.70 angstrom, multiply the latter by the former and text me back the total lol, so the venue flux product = 3.1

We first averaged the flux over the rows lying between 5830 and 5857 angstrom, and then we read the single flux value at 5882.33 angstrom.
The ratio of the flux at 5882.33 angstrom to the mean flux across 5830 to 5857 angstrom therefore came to 1.01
